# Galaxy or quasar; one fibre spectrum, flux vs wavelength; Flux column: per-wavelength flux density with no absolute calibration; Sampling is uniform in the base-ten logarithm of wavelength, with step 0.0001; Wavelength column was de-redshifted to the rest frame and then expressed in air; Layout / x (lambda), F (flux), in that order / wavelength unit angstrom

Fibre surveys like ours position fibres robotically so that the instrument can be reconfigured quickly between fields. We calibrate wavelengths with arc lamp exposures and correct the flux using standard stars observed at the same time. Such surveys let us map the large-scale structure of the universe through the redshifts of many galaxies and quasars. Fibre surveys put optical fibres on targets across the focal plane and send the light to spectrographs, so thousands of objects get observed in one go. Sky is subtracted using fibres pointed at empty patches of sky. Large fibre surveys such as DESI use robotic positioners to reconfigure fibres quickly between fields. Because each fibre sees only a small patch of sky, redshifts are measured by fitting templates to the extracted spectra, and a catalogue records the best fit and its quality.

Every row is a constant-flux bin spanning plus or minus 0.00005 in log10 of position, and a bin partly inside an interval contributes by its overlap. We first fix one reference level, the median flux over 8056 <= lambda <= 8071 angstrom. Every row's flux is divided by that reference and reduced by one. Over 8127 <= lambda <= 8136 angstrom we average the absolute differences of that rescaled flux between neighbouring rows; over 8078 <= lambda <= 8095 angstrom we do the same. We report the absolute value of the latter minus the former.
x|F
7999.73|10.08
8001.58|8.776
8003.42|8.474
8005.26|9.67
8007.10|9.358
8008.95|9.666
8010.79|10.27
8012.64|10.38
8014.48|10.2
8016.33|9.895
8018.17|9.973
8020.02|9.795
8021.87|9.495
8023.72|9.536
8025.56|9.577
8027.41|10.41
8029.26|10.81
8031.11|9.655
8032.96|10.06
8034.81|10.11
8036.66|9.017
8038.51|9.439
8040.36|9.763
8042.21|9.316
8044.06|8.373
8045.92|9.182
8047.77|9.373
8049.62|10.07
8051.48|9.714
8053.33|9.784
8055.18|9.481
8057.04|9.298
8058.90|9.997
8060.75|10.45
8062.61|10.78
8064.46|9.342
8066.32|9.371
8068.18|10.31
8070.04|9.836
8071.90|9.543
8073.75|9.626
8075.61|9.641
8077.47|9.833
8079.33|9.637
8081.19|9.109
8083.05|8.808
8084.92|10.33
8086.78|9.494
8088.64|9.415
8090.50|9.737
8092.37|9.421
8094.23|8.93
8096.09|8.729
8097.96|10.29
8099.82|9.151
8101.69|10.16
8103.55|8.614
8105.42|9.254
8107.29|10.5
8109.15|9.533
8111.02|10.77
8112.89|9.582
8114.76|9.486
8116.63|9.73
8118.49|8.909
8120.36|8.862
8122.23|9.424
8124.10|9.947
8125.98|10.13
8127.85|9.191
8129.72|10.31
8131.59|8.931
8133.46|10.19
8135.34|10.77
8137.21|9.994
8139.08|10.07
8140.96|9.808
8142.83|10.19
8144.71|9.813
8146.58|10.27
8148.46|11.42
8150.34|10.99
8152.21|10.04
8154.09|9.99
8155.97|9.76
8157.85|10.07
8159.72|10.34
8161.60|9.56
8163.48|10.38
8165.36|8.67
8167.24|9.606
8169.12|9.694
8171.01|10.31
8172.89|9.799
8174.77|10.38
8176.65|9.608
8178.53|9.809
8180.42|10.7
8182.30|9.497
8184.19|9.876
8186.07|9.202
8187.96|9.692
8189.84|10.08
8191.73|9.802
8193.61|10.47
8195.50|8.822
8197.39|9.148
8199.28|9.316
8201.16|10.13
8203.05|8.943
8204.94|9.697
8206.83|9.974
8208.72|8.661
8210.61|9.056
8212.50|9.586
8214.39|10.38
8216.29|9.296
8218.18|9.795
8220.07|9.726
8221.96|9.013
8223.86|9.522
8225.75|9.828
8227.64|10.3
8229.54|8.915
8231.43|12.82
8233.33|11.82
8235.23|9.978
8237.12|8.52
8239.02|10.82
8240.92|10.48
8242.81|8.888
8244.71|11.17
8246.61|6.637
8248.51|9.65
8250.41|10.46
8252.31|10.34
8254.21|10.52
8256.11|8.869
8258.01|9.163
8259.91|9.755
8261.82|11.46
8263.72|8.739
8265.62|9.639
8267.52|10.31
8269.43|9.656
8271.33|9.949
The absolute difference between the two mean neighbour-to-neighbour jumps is 0.05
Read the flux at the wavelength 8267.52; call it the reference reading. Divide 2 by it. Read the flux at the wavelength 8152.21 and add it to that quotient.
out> 10.2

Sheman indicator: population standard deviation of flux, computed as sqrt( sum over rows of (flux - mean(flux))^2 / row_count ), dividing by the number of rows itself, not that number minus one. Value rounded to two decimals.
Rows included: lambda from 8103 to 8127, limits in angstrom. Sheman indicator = 0.61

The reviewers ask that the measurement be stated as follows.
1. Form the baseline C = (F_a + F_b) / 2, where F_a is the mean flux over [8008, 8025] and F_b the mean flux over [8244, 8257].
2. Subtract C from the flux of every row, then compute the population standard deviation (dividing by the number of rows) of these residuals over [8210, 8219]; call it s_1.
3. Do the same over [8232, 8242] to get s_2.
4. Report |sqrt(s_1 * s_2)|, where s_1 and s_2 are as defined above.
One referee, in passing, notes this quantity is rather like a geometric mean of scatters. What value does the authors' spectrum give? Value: 0.70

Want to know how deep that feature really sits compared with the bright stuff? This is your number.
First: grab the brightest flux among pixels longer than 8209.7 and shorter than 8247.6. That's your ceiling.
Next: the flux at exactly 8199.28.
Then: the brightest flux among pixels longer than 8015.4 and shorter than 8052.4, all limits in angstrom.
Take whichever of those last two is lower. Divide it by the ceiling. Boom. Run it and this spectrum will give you 0.727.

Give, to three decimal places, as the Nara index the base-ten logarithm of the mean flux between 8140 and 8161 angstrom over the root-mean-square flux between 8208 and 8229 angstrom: 0.029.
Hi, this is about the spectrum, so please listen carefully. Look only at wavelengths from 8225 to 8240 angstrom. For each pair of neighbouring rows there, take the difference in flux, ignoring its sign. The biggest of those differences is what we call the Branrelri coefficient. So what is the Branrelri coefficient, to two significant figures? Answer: 3.9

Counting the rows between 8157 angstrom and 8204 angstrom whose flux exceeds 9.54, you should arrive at 18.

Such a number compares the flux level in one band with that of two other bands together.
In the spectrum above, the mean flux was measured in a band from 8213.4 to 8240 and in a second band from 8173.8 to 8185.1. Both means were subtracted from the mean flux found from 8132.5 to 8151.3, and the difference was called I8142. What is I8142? -9.7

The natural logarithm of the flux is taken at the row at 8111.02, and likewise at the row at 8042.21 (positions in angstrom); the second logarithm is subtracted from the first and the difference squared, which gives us 0.021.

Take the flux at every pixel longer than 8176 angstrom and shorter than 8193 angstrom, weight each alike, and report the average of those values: 9.8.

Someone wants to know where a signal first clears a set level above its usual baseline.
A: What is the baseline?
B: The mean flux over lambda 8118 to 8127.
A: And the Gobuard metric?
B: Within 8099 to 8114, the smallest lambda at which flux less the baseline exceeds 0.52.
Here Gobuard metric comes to 8101.69 angstrom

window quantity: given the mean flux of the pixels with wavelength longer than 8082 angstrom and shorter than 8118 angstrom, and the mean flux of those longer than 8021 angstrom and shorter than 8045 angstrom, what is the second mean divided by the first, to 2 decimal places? 1.01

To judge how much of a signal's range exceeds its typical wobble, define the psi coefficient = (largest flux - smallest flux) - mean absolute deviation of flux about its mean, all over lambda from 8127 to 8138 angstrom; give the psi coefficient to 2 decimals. 1.28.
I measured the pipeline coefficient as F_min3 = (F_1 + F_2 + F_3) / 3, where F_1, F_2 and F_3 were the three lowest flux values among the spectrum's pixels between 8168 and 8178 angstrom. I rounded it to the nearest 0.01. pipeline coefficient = 9.70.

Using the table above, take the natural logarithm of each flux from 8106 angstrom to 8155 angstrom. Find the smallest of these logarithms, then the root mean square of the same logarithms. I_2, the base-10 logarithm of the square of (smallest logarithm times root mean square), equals 1.40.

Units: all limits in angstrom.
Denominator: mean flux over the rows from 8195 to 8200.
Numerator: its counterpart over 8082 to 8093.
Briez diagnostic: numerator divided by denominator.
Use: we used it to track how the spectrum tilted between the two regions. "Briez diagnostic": 1.05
